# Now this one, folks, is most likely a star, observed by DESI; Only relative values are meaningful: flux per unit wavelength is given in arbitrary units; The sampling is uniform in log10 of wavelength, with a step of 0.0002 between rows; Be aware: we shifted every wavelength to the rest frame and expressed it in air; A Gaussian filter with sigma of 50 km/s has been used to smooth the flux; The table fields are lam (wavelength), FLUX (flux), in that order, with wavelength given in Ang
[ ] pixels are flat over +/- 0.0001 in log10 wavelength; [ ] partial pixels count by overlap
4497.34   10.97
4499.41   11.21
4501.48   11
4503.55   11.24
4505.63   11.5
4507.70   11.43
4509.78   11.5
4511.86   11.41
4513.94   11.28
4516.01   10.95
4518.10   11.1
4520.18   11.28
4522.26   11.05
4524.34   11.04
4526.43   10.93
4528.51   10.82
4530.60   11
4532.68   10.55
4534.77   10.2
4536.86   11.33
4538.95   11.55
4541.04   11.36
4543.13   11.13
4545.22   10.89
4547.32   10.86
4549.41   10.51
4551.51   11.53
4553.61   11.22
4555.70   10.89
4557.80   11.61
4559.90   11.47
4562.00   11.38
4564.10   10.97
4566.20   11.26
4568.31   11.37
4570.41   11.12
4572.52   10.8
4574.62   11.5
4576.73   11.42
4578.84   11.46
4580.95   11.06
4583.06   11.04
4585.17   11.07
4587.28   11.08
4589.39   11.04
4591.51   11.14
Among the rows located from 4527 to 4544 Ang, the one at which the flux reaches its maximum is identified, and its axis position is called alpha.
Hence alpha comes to 4538.95 Ang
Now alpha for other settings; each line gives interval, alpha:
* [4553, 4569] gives 4557.80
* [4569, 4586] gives 4574.62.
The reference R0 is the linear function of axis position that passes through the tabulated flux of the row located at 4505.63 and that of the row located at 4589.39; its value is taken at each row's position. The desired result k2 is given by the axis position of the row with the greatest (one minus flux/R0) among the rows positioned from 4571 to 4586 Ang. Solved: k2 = 4572.52 Ang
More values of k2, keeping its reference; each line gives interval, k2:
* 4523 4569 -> 4534.77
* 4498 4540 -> 4534.77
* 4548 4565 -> 4549.41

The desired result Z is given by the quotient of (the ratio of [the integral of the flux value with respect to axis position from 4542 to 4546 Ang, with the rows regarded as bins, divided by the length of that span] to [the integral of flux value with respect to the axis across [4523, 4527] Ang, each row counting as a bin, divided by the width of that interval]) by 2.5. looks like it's 0.402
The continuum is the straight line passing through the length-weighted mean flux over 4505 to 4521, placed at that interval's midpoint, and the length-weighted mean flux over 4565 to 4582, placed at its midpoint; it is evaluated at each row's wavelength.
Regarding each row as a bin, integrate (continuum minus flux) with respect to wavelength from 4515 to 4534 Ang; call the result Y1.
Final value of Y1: 6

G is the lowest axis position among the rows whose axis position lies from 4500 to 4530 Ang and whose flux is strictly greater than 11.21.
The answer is 4503.55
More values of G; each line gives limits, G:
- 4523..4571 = 4536.86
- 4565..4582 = 4566.20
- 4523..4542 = 4536.86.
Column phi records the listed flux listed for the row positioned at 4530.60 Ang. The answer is 11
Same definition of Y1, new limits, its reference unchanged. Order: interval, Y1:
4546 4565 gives 2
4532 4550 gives 6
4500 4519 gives 1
